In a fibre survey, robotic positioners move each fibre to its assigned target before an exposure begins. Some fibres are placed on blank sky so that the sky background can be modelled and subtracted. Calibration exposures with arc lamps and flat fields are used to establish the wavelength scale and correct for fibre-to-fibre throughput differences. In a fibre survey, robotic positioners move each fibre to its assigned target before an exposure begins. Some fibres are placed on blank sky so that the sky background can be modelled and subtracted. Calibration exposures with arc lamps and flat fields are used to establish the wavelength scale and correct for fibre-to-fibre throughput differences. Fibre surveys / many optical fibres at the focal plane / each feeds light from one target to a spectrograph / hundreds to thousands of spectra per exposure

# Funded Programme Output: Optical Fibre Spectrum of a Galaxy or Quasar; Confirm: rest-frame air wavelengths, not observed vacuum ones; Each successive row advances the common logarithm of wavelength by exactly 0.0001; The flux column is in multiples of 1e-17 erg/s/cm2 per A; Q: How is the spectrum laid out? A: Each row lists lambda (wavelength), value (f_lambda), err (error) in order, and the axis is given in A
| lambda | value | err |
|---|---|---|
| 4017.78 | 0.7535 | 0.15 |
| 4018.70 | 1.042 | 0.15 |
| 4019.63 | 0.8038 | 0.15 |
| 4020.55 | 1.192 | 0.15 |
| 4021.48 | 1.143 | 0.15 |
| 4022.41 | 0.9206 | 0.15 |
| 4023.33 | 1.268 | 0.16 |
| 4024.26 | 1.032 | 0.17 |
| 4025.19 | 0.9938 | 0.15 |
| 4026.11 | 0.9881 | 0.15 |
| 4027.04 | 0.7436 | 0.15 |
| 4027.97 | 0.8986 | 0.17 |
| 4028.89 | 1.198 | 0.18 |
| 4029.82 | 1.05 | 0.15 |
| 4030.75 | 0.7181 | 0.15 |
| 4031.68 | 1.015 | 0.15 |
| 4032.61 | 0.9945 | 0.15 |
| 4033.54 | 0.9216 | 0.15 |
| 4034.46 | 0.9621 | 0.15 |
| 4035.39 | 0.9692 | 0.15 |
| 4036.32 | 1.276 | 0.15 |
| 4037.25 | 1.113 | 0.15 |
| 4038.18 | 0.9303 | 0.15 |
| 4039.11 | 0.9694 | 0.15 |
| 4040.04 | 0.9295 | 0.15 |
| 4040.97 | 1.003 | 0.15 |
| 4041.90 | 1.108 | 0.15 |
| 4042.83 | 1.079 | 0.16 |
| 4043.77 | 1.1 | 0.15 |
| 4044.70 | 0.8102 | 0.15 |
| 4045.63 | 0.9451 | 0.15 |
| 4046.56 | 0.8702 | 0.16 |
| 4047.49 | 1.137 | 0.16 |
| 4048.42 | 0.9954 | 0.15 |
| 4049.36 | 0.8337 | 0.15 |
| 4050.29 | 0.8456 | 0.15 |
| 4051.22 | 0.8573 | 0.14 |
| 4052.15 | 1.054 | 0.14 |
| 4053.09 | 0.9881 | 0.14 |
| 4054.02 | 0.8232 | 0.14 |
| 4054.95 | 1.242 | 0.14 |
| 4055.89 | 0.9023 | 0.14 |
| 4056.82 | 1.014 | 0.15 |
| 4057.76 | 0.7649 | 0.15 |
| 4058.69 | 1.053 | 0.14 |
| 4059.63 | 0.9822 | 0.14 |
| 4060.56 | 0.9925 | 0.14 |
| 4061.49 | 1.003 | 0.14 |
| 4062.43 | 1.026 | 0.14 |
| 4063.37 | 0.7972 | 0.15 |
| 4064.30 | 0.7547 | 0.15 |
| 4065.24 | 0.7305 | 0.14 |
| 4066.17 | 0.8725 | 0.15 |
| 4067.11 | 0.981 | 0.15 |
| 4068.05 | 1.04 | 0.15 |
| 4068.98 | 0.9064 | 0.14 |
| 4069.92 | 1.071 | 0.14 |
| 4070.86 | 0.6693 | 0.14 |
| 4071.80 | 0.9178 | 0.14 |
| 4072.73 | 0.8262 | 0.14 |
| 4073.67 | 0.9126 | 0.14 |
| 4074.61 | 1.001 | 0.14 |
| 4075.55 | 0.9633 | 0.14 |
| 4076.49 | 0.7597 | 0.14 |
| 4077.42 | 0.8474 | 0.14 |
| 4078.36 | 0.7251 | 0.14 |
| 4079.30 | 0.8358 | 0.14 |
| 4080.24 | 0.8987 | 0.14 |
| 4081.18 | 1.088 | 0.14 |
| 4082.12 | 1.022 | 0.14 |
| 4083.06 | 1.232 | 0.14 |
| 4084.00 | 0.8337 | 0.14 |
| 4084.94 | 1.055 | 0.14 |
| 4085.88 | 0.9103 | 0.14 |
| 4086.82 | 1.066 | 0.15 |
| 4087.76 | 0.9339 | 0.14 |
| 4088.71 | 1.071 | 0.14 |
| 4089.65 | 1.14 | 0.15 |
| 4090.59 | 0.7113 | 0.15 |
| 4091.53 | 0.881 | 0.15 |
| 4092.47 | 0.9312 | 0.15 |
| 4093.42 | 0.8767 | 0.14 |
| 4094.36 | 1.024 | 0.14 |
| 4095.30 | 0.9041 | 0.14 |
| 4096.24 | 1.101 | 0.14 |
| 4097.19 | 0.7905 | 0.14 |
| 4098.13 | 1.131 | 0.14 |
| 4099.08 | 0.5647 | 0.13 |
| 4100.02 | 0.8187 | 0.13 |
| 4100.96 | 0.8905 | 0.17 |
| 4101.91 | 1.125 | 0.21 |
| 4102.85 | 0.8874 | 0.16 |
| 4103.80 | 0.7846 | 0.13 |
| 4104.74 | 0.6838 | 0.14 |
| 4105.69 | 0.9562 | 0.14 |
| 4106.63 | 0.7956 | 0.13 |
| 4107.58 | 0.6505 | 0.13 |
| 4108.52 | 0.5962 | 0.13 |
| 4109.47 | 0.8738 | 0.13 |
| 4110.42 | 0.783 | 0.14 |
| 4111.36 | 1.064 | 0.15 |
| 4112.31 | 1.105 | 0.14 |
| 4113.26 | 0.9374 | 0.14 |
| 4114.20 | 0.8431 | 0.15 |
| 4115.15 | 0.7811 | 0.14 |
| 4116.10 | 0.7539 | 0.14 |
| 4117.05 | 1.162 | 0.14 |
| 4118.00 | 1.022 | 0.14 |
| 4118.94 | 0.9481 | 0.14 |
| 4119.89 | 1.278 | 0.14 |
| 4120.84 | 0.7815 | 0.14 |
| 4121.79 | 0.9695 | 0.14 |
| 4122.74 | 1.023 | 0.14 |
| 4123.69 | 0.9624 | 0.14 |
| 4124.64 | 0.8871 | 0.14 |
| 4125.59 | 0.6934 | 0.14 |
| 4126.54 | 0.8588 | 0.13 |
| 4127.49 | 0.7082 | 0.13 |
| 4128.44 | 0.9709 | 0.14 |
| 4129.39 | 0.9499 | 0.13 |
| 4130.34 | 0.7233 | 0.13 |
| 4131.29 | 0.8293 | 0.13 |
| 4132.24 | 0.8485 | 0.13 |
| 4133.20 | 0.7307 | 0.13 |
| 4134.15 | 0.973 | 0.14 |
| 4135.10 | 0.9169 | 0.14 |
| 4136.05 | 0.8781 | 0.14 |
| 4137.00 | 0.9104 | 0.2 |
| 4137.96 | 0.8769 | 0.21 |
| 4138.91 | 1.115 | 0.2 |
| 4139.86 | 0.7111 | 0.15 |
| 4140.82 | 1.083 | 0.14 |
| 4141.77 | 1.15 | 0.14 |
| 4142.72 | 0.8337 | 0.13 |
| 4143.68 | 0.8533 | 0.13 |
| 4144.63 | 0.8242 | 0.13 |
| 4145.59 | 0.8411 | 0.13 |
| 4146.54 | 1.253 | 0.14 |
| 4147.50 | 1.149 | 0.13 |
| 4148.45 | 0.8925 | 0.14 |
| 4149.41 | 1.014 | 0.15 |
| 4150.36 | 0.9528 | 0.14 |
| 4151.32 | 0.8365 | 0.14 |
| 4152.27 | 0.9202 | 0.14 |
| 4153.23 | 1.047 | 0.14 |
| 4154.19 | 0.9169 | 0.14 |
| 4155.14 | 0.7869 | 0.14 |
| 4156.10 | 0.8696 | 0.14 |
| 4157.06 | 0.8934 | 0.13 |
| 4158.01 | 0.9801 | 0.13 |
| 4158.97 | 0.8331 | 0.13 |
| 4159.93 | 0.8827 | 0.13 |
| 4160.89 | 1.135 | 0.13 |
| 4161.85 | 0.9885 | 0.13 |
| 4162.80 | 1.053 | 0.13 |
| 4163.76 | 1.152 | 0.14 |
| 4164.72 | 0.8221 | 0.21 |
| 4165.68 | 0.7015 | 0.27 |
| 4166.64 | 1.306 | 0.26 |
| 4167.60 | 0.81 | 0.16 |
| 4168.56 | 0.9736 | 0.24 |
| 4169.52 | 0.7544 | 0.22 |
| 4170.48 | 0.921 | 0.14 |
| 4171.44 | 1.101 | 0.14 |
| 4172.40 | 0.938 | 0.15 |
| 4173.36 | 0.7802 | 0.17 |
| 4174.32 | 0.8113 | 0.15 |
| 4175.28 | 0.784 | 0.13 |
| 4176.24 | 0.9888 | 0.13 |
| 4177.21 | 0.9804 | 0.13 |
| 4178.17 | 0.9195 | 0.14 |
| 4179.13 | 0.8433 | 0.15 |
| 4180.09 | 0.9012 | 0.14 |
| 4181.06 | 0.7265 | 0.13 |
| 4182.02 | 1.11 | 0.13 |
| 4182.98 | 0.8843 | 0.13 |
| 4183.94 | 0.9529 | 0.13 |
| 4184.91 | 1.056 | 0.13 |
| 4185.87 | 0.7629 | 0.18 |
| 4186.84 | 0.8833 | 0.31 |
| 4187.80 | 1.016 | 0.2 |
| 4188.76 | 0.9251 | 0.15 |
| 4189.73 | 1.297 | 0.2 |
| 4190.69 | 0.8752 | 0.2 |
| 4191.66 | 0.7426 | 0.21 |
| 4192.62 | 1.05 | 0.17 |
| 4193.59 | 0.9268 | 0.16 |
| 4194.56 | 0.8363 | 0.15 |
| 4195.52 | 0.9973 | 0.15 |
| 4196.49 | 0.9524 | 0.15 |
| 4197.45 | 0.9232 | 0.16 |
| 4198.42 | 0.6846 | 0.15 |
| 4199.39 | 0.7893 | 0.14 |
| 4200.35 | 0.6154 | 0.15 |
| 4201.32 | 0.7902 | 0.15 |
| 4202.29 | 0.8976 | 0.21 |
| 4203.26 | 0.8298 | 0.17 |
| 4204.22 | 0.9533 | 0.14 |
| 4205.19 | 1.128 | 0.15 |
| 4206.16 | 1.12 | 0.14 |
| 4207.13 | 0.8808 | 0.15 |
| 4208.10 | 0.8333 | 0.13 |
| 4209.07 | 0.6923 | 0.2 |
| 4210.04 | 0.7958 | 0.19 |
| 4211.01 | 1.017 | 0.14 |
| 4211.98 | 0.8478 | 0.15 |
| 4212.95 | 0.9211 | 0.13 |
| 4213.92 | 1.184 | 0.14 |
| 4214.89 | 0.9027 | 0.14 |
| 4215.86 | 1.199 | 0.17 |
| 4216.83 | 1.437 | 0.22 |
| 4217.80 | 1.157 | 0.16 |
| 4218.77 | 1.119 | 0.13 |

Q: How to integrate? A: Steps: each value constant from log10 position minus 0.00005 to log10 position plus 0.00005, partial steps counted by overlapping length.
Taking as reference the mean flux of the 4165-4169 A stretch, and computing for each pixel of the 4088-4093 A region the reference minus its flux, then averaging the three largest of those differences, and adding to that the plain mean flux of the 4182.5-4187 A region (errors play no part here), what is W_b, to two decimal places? 1.01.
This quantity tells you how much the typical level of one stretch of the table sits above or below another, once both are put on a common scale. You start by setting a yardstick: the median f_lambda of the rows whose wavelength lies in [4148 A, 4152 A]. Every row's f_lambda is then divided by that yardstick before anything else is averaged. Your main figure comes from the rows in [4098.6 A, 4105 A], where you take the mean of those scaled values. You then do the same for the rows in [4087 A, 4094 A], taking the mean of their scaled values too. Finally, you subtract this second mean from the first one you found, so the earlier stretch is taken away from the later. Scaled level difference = -0.12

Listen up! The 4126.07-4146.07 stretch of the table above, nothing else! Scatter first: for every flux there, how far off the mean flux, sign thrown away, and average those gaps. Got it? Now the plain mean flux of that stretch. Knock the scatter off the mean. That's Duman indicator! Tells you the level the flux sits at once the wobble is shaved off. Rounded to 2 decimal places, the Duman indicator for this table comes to 0.79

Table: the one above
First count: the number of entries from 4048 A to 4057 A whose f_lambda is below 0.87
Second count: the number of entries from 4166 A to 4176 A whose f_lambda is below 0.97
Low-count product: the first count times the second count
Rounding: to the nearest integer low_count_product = 28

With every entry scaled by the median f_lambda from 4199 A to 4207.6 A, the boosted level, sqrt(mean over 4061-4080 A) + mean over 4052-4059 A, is 2.11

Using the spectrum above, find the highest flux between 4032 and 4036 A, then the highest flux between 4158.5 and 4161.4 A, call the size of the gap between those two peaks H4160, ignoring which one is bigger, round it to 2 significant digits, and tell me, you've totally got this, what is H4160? 0.14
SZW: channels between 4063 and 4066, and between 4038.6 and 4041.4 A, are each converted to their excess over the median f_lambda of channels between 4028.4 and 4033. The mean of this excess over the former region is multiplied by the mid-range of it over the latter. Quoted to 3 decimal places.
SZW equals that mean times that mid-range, 0.012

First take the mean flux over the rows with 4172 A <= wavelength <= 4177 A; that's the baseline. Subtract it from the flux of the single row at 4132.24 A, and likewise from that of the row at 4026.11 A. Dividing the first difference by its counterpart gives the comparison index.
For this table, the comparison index -0.1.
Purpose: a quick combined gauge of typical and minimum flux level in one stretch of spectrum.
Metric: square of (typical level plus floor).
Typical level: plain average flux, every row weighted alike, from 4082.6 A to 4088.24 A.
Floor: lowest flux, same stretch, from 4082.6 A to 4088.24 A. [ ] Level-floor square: 3.38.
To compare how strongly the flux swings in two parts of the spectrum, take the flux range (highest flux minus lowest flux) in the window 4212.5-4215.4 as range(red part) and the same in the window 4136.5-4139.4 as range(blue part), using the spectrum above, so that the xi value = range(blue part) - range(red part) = -0.043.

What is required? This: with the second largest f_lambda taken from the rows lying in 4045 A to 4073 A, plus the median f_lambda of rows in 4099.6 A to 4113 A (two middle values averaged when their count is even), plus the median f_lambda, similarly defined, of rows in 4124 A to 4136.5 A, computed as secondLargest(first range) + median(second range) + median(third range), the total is 2.84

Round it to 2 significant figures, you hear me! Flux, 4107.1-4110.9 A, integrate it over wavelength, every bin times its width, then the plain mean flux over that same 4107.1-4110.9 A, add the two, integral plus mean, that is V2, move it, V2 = 3.5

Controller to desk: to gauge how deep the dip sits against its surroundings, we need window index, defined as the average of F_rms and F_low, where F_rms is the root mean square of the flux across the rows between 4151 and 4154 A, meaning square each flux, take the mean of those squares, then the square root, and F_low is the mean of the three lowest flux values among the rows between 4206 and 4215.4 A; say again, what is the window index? 0.856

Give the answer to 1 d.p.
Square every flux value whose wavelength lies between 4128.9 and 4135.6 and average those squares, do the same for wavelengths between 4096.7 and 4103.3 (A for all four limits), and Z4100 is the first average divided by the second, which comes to 0.9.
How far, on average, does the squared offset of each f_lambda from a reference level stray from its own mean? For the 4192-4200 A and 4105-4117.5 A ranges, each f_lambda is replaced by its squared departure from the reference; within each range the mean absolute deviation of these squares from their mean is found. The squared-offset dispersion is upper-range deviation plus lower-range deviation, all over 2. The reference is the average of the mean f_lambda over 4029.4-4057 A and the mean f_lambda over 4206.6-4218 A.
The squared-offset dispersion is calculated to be 0.026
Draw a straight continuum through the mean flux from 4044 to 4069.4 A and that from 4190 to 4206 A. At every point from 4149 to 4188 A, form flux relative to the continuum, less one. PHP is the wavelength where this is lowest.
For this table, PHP 4165.68 A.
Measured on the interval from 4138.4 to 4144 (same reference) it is 4139.86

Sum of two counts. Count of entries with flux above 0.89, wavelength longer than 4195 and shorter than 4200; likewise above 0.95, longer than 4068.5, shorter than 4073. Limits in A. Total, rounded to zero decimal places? 4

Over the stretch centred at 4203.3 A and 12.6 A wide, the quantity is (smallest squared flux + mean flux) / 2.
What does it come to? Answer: 0.62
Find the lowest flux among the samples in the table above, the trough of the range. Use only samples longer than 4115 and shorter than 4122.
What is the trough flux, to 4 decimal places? 0.7539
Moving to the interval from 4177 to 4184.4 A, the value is 0.7265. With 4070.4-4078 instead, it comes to 0.6693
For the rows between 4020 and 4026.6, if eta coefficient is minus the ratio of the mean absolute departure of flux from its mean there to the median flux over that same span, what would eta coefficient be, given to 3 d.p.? -0.103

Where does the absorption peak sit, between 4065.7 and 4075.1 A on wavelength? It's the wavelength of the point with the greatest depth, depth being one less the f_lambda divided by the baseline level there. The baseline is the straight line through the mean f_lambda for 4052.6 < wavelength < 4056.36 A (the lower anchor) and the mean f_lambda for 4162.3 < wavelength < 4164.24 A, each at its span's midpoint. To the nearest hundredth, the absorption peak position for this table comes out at 4070.86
